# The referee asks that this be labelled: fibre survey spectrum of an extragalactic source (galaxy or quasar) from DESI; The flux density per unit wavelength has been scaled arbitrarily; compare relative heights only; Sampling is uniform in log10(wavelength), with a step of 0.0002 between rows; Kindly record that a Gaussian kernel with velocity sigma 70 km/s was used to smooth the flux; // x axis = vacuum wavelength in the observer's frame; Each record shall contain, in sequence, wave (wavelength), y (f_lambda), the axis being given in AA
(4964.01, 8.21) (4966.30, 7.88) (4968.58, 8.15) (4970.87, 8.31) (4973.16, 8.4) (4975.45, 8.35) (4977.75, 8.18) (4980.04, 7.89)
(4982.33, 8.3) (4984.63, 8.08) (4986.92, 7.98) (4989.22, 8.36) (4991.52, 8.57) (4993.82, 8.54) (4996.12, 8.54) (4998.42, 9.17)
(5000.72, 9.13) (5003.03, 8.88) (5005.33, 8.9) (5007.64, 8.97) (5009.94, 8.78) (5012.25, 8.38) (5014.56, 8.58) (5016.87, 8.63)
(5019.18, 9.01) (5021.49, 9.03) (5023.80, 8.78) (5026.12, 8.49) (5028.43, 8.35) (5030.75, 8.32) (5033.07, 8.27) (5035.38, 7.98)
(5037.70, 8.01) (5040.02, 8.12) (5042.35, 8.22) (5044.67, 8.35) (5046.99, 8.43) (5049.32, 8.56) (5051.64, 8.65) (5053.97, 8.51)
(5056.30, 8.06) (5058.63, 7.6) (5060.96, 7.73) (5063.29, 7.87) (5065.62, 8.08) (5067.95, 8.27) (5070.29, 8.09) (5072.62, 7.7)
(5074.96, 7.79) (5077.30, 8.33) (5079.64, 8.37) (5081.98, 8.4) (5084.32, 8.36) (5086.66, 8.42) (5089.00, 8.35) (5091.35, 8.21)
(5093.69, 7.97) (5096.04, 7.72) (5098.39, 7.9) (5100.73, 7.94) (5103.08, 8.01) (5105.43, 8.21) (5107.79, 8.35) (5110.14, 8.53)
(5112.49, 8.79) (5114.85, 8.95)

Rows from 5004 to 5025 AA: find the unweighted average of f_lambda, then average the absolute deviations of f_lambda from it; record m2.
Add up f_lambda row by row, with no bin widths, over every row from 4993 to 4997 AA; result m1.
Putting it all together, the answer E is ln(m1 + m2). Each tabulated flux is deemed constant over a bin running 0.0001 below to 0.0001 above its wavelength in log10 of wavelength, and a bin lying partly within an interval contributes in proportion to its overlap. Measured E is 2.8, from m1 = 17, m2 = 0.17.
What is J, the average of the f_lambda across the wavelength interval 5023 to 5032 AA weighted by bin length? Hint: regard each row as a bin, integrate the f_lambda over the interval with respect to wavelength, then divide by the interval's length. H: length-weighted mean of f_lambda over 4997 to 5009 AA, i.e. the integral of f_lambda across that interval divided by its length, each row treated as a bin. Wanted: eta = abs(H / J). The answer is 1.06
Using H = 9.0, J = 8.5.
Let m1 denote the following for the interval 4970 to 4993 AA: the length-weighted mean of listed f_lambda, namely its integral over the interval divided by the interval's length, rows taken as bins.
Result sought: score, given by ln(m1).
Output 2.11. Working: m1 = 8.2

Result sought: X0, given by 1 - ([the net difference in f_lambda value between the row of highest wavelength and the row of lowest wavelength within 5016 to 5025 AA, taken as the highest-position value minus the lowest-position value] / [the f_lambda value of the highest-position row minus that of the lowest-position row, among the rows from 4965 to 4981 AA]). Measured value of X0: -14.0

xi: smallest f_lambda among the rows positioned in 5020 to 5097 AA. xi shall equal 7.6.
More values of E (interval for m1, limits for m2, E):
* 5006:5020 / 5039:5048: 4.0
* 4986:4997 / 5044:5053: 3.7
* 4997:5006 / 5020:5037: 3.6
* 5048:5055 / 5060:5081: 3.3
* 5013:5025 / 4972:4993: 3.8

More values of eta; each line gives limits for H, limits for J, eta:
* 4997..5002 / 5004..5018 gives 1.05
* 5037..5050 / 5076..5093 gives 0.99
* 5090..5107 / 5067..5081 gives 0.99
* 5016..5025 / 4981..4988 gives 1.09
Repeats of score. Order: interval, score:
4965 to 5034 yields 2.14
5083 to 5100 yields 2.10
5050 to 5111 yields 2.10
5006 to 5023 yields 2.17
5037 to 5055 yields 2.12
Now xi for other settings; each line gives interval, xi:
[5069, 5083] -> 7.7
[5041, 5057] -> 8.06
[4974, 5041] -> 7.89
